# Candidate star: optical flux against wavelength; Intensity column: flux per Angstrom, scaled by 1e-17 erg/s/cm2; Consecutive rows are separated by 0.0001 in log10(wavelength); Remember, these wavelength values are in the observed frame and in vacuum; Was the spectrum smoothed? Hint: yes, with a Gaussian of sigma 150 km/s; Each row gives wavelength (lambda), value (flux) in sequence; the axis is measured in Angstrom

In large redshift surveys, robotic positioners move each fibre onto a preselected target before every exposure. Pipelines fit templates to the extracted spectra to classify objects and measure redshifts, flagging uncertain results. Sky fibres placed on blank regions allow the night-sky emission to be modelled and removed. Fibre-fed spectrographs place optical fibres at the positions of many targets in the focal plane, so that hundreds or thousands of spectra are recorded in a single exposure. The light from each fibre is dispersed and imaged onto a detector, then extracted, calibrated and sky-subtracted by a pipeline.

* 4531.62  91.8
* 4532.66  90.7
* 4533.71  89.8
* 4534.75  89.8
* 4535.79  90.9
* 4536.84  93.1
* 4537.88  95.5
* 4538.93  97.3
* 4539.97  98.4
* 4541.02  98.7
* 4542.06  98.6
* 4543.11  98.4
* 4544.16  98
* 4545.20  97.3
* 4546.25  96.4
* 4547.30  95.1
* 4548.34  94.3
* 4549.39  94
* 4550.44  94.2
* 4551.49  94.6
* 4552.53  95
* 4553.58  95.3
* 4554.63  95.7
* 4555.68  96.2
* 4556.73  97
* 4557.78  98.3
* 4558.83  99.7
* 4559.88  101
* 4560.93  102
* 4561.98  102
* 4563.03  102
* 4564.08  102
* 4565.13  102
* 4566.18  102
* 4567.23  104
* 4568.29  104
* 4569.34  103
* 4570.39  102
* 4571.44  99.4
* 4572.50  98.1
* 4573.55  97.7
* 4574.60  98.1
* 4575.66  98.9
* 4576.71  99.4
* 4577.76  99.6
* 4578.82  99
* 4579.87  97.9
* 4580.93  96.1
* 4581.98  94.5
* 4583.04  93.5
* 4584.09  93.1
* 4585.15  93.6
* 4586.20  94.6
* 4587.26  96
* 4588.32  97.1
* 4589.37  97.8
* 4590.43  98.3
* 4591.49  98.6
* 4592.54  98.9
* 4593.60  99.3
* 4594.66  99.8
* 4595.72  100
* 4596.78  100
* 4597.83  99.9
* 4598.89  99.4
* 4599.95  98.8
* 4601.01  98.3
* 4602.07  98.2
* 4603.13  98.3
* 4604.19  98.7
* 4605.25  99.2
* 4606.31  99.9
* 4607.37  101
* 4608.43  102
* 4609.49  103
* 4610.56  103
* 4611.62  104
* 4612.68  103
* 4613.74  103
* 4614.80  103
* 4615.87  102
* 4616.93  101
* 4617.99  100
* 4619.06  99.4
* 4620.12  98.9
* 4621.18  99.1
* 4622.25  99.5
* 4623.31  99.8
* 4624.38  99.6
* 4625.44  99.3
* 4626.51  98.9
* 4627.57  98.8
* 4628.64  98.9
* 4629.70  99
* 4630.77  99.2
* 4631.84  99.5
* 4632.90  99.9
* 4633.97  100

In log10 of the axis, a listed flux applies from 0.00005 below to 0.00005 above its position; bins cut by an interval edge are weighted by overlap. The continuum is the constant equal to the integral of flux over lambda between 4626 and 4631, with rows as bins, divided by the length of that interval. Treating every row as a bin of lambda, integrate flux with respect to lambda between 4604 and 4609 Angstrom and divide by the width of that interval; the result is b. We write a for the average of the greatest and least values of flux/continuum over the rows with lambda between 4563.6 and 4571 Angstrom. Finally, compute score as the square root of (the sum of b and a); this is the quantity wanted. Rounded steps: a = 1.04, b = 100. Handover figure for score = 10.1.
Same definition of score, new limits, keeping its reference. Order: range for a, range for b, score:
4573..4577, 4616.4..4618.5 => 10.1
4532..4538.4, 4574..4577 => 10.0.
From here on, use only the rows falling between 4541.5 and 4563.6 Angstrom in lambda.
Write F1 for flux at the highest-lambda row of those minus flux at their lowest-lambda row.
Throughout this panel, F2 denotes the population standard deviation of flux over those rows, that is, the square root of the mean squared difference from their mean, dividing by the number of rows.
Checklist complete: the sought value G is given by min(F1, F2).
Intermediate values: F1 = 3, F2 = 2.63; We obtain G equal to 2.6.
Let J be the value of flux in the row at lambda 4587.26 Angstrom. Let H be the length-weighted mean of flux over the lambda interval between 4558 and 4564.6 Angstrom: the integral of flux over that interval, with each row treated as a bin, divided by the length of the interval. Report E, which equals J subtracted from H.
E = 5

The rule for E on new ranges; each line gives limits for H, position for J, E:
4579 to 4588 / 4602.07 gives -3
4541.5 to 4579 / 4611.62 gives -5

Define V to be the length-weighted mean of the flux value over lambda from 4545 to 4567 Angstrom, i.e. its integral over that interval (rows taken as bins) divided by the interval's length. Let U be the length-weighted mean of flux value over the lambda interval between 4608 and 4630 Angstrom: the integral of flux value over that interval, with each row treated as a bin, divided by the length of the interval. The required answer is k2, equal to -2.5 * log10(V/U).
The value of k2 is 0.030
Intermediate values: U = 101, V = 98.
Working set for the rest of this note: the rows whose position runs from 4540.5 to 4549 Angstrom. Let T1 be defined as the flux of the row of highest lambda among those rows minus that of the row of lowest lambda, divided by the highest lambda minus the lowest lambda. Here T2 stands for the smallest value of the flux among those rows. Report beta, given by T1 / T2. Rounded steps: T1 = -0.6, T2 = 94.3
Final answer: -0.006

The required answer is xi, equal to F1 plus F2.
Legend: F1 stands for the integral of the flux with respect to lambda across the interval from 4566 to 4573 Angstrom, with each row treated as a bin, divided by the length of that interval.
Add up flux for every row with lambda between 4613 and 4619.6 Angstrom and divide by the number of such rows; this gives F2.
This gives 203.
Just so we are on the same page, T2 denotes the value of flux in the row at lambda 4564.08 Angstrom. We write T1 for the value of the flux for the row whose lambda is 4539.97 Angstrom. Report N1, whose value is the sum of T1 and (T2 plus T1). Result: 299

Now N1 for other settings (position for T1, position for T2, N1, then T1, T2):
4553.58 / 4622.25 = 290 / 95.3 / 99.5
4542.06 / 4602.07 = 295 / 98.6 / 98.2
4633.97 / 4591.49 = 299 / 100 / 98.6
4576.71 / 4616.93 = 300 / 99.4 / 101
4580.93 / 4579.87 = 290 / 96.1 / 97.9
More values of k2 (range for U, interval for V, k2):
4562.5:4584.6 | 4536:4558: 0.036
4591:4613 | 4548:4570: 0.012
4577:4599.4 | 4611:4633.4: -0.031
